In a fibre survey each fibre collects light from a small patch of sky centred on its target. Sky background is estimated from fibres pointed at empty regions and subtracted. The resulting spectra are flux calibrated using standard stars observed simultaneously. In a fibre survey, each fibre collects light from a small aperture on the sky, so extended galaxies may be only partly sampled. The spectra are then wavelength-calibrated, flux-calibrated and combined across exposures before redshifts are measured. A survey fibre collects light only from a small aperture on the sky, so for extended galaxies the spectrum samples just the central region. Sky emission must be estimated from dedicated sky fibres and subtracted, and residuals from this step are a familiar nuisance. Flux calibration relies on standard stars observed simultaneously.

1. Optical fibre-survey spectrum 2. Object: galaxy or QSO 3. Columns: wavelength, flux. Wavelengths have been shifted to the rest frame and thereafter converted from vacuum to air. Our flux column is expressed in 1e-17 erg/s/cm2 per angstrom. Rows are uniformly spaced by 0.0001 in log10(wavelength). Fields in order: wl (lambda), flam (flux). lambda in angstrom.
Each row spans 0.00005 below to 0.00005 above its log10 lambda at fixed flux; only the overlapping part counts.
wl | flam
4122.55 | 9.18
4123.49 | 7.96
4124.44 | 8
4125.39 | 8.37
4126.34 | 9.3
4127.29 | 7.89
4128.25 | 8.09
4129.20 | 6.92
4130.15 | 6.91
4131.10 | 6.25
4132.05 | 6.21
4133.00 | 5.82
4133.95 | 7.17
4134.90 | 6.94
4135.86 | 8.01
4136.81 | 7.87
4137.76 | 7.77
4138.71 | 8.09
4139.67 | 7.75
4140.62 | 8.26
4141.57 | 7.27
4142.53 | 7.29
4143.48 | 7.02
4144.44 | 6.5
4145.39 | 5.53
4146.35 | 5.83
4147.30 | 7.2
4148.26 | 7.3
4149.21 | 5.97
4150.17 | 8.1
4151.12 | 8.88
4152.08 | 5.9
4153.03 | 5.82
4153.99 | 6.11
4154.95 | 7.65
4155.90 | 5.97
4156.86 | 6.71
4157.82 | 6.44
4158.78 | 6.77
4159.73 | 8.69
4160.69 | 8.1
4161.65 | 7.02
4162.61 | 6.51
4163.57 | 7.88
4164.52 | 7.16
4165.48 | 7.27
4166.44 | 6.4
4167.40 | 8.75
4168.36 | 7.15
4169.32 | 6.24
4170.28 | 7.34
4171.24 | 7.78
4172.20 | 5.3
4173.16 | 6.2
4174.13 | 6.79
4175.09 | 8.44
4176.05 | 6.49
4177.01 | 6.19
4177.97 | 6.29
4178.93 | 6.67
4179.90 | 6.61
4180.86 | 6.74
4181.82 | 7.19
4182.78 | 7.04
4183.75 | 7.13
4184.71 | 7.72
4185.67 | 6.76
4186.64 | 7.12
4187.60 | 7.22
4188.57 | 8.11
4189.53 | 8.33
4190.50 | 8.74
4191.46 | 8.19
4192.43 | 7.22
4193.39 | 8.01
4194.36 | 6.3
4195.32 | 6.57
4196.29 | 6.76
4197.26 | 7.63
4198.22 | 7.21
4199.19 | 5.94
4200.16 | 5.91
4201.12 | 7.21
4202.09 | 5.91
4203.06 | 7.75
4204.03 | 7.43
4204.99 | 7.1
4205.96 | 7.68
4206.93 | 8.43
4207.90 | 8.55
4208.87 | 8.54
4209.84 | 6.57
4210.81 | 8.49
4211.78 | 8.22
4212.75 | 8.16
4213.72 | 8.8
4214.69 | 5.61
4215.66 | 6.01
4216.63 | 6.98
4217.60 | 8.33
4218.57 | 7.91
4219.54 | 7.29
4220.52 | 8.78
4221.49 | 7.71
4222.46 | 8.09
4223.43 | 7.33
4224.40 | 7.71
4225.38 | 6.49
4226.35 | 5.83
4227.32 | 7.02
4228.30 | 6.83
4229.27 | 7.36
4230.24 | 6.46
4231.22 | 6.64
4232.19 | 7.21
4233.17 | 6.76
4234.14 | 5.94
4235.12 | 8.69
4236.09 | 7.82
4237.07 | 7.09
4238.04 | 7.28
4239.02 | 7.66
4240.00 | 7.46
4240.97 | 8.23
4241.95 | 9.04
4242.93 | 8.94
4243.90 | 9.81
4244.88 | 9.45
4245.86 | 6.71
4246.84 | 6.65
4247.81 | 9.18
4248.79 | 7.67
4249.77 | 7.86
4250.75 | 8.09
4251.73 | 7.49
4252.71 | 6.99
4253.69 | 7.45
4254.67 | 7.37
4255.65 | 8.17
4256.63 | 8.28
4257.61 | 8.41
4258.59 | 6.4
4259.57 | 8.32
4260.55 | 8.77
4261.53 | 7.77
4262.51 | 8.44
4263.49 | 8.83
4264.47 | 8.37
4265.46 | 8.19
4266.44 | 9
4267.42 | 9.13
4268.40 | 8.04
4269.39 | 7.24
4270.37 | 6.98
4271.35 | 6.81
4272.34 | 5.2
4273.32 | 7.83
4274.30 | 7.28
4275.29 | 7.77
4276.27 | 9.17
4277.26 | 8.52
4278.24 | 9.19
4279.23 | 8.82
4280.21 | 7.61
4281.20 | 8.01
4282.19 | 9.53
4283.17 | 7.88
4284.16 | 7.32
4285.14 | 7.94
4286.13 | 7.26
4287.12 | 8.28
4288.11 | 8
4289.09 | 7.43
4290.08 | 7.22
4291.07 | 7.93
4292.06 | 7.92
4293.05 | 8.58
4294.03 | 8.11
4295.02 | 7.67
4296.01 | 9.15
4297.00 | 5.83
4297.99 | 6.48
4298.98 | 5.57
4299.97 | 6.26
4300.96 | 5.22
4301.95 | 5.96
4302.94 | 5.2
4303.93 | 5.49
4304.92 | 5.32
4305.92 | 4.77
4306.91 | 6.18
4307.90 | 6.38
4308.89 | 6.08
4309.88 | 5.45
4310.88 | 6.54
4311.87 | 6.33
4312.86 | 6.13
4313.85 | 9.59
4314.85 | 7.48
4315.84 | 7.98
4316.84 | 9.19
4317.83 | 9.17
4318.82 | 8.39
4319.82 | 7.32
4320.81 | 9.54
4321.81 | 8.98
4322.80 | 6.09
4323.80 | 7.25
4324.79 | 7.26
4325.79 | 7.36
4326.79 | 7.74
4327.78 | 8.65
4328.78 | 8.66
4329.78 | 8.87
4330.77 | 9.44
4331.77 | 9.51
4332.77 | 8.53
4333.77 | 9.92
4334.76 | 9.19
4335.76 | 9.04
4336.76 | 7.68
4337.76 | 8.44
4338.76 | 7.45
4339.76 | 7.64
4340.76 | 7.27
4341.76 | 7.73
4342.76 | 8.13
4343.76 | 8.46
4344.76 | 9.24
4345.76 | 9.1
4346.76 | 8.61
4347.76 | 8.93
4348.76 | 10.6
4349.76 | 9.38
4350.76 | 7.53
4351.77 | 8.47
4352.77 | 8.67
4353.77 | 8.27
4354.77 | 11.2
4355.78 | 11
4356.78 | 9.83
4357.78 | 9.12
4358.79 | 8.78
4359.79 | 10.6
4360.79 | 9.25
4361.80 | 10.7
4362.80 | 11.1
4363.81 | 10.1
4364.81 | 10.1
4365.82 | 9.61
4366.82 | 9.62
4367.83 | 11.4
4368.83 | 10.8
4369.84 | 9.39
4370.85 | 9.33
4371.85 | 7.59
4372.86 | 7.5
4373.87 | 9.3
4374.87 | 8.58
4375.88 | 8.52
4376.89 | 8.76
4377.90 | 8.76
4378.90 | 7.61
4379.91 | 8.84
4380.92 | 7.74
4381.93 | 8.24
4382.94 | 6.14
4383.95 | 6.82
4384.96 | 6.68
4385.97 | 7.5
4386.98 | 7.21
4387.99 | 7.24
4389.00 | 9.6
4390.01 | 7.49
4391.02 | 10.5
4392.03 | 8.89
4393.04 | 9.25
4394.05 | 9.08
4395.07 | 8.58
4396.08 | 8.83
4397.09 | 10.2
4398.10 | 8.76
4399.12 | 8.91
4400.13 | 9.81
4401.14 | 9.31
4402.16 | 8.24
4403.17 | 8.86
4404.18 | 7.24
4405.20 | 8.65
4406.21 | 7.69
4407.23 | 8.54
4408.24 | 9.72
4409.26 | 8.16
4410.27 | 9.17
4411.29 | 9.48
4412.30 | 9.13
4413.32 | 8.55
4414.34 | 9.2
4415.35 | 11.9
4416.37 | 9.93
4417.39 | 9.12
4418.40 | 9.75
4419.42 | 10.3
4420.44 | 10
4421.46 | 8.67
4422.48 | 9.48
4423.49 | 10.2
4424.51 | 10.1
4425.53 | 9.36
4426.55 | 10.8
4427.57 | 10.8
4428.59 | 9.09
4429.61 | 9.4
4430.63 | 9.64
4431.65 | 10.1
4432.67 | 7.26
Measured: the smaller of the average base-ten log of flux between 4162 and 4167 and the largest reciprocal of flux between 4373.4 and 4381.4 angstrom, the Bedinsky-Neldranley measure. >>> 0.131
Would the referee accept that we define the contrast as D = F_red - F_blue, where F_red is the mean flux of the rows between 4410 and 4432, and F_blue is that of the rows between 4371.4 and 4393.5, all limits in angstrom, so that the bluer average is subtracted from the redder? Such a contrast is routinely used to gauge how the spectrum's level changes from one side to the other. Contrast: 1.6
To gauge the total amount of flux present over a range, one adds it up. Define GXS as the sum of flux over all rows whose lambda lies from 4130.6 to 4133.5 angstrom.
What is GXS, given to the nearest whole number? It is 18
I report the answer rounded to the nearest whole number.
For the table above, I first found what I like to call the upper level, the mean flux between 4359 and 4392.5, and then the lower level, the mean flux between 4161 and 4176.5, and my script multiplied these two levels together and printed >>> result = 62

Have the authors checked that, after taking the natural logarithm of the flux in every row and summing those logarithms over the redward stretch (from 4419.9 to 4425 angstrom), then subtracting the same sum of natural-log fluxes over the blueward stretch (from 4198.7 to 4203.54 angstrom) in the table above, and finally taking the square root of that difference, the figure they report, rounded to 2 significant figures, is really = 1.4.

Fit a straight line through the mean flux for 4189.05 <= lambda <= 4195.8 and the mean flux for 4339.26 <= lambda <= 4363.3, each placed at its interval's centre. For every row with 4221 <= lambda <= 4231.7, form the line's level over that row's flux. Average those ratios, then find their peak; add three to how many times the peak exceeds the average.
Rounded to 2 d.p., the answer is 4.20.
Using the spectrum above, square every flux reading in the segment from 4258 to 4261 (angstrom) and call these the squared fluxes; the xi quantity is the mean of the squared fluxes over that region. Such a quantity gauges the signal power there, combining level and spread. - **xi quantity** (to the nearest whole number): 62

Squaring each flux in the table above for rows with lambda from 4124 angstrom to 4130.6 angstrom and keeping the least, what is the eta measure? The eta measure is 48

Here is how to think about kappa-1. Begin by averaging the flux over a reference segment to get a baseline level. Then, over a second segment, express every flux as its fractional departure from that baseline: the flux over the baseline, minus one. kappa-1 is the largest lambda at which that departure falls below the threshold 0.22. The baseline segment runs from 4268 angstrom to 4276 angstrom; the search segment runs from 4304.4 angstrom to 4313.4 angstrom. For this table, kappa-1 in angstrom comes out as 4312.86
